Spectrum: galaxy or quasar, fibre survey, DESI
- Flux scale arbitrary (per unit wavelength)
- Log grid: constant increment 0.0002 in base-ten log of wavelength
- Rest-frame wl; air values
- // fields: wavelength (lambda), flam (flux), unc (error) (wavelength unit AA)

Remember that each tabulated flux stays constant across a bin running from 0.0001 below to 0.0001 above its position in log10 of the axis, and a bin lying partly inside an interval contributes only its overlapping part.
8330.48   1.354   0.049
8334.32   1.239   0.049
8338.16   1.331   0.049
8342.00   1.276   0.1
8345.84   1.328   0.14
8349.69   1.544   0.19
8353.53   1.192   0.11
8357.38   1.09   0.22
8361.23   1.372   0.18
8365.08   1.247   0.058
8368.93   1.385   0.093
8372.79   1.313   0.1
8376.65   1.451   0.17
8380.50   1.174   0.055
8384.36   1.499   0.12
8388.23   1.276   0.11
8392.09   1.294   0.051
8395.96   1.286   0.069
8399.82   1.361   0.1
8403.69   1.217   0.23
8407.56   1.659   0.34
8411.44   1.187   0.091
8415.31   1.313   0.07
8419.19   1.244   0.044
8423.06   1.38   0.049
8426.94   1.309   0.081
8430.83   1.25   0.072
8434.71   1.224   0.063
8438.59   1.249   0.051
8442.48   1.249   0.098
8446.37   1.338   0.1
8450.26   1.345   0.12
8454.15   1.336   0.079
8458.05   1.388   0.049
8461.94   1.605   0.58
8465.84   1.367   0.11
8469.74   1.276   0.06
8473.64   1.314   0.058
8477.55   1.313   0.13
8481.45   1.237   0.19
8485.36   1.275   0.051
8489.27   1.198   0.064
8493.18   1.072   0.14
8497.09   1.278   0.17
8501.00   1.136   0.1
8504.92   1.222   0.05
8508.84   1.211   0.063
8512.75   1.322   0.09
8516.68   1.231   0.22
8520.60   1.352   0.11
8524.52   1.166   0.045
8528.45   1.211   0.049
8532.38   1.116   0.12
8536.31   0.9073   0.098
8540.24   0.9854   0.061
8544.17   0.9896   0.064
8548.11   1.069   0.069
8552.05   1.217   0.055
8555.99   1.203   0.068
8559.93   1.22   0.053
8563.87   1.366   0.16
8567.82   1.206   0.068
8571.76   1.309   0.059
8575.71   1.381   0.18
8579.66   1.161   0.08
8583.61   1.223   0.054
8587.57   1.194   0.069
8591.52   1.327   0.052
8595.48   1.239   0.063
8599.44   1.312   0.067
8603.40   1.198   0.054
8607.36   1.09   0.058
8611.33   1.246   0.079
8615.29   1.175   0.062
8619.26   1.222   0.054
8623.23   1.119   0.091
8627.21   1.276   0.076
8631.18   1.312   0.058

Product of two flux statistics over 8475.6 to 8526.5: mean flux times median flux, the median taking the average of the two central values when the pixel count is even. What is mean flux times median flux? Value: 1.52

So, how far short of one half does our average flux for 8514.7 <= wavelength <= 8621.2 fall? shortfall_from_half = -0.70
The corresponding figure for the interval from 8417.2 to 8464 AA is -0.83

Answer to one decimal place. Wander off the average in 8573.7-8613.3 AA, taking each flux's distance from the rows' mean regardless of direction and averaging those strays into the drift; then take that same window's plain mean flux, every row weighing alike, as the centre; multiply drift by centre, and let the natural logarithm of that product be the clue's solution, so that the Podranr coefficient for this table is -2.5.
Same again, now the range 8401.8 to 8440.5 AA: -2.1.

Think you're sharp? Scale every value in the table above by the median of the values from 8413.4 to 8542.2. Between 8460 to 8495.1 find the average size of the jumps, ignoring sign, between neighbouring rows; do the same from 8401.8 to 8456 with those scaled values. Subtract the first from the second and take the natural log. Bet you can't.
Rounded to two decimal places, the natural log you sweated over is -3.66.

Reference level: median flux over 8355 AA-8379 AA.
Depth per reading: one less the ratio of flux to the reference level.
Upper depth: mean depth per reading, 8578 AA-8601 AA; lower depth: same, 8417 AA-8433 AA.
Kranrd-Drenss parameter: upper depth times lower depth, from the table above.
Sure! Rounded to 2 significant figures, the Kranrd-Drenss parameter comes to 0.0026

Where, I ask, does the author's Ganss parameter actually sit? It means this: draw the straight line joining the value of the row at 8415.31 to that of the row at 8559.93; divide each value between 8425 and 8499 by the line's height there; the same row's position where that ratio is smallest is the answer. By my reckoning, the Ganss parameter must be 8493.18 AA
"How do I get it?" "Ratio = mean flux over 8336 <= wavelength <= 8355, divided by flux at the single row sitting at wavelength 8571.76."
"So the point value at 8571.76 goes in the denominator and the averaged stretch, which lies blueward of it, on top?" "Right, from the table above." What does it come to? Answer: 1.02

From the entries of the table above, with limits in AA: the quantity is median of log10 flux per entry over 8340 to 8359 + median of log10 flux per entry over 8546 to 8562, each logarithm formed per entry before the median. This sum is 0.19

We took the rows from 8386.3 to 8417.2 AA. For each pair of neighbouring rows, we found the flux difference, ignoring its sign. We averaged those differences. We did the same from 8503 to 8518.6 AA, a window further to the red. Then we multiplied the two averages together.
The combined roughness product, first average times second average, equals 0.013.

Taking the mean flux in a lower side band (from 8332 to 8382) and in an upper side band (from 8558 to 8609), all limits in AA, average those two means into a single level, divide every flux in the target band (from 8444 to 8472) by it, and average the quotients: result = 1.08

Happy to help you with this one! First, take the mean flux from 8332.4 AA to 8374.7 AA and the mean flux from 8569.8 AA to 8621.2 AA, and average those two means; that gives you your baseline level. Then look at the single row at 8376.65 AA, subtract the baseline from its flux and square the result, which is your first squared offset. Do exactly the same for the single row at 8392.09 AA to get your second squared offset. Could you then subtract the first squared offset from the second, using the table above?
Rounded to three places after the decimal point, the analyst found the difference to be -0.032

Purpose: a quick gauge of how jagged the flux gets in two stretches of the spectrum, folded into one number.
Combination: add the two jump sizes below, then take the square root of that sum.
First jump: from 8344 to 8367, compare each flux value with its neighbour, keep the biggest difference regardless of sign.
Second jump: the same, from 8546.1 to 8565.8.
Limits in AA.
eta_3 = 0.71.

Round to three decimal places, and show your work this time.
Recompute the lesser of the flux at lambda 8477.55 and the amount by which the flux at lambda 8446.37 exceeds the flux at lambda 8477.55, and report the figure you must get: 0.025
